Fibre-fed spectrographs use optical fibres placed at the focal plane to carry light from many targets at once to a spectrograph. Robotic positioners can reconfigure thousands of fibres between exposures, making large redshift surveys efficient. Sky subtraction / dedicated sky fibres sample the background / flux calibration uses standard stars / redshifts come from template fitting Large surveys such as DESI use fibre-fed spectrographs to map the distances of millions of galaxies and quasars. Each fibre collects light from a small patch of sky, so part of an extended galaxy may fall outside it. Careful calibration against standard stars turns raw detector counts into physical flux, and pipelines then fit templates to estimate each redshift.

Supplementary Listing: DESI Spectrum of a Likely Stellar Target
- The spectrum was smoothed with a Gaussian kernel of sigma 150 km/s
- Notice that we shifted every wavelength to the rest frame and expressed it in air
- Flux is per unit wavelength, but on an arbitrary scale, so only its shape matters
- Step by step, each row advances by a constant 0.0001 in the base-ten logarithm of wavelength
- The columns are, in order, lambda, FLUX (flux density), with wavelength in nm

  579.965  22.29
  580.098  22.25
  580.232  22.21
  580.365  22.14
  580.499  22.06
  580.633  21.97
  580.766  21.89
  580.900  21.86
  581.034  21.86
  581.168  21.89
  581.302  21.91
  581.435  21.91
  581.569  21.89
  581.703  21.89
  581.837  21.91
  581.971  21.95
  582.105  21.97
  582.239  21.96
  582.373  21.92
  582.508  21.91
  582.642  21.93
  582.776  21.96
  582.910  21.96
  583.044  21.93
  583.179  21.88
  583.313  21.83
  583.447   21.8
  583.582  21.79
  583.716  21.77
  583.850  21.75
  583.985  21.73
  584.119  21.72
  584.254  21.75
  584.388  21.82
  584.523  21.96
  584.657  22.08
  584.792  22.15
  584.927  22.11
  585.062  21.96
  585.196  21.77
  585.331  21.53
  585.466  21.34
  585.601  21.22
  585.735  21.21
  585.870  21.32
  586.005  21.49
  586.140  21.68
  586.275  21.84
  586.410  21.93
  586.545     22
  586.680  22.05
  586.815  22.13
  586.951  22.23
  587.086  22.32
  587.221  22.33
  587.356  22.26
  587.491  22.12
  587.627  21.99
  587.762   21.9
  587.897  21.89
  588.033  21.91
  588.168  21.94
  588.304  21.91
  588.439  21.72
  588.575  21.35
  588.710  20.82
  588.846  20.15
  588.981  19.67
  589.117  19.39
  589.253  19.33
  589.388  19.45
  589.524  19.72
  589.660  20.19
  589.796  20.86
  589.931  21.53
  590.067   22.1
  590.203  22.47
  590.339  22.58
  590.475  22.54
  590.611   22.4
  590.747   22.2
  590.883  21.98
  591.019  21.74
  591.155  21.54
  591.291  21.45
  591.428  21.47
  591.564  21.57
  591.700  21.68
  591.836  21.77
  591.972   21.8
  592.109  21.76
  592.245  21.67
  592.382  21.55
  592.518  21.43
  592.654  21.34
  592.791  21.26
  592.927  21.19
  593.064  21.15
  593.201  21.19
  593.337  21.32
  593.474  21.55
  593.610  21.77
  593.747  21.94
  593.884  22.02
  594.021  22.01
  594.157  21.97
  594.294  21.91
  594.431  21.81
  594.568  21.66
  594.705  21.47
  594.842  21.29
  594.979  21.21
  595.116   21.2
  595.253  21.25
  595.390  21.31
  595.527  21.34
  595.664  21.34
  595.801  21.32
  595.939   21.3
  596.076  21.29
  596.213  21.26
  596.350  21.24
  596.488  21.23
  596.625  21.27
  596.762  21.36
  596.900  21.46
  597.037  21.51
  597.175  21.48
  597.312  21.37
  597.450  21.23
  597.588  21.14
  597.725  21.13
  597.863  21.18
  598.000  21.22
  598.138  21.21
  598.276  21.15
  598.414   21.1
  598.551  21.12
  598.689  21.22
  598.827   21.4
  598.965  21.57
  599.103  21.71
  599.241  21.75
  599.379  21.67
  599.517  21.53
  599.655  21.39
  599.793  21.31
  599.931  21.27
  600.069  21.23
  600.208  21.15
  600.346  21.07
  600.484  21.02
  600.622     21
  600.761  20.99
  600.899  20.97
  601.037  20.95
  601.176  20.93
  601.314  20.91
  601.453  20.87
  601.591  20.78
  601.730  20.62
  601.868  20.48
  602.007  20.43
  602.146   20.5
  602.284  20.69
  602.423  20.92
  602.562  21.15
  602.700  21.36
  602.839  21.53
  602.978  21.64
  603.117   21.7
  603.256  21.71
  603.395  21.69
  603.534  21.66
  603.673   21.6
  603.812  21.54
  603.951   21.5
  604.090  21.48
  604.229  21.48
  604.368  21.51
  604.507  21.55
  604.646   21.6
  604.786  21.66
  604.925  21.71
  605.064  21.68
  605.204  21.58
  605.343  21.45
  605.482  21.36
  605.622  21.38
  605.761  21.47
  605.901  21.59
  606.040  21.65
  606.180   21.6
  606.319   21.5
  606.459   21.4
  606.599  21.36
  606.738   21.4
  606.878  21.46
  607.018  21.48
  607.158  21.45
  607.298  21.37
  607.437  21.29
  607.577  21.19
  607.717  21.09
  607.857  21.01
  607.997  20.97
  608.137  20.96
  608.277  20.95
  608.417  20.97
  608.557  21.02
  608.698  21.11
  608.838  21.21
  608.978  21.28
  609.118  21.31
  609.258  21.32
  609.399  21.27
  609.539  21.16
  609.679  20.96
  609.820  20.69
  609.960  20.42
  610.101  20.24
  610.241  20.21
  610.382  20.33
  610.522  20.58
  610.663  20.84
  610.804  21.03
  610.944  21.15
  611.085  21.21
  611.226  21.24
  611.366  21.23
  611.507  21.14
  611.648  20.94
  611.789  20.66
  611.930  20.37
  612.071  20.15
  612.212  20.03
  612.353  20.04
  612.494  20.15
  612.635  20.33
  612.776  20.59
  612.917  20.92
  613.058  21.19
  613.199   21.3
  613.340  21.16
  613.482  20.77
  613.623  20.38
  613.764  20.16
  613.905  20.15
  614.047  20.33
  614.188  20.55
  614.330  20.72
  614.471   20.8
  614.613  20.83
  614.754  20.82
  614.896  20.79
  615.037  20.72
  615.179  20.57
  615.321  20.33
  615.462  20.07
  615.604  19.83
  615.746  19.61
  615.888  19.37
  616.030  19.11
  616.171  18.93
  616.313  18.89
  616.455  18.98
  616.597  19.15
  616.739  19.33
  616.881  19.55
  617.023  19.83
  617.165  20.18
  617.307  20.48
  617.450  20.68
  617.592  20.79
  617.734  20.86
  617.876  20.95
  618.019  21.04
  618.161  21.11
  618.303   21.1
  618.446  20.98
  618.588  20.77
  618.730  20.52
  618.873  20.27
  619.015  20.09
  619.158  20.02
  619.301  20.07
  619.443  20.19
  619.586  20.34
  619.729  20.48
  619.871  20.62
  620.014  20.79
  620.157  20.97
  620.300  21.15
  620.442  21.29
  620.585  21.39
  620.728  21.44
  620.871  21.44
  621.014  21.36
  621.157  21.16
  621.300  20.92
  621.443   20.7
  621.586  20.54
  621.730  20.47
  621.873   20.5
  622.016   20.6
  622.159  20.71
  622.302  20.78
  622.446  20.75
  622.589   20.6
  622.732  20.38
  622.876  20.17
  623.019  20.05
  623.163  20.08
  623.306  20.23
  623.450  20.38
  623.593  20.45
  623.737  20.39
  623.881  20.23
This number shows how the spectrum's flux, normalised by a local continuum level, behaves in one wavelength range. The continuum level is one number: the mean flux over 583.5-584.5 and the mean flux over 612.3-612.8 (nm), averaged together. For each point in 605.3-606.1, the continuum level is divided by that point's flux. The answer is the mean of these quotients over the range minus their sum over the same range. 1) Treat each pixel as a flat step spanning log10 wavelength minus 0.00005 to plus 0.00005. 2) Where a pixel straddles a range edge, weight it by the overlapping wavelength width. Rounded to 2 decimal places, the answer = -4.89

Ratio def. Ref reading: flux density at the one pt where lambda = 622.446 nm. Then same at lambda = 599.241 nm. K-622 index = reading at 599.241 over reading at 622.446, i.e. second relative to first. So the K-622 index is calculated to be 1.05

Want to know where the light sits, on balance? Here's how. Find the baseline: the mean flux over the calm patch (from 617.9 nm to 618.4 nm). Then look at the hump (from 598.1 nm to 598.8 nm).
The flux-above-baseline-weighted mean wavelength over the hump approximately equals 598.41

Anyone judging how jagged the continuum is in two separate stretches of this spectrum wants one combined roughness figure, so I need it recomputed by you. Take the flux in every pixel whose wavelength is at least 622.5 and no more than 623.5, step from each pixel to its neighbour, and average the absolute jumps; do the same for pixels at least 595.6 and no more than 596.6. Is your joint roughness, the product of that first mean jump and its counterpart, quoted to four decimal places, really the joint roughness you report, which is 0.0027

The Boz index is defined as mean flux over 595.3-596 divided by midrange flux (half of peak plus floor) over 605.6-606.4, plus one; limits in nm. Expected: 1.99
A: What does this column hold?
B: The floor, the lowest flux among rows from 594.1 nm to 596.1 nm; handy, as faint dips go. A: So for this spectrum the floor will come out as 21.2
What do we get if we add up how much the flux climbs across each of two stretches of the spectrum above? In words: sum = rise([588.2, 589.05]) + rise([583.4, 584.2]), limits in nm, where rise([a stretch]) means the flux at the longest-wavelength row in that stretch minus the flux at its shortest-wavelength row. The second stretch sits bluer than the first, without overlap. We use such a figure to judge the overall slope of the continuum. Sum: -2.32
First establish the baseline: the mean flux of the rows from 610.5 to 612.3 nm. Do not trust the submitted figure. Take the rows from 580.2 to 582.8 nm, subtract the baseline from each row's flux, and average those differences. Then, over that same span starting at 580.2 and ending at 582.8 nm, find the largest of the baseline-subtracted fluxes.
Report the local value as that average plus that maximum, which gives 2.5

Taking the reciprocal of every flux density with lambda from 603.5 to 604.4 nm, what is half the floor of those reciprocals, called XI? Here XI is 0.0231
